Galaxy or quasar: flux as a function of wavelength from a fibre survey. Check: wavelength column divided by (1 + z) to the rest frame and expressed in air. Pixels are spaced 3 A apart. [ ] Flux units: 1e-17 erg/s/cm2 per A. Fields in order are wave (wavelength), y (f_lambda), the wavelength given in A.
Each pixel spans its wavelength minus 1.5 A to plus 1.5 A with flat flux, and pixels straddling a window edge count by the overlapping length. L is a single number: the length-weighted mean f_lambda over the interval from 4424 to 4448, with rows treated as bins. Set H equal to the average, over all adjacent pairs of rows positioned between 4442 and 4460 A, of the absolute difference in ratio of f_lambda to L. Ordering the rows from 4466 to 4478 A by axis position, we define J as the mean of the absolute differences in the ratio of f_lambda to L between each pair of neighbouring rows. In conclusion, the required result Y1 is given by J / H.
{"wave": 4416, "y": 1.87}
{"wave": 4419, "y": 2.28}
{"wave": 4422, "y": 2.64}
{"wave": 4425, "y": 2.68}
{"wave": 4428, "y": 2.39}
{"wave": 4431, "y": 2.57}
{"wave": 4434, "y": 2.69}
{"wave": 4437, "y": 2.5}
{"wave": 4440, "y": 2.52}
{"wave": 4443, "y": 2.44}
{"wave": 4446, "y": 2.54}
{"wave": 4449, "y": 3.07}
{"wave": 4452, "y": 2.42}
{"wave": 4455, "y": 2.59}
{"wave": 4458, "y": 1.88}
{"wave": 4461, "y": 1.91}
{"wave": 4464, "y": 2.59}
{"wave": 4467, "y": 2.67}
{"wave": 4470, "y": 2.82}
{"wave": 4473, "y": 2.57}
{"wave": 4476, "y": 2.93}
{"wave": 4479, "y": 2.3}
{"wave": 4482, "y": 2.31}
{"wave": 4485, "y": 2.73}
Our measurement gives 0.6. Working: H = 0.17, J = 0.10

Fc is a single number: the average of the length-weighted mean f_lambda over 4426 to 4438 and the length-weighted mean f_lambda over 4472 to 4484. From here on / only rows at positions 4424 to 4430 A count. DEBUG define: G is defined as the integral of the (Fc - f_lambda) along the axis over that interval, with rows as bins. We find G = 0.1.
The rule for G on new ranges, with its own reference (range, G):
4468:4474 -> -1.0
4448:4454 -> -1.0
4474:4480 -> -0.6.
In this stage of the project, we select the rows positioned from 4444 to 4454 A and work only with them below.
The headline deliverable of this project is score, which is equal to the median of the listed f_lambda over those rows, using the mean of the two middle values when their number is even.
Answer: 2.54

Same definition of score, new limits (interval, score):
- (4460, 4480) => 2.59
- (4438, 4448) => 2.52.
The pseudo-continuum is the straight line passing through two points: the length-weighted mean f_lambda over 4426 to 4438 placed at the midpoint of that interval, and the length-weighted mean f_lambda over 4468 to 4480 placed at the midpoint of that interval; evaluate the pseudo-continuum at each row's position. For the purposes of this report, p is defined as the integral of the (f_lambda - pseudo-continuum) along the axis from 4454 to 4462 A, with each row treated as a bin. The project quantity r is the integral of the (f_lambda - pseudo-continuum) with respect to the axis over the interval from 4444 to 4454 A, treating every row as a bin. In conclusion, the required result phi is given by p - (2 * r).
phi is -5.4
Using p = -4.09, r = 0.6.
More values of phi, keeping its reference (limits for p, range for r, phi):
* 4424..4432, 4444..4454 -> -1.3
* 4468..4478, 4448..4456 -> -0.4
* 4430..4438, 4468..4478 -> -1.2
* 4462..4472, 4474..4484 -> 3.2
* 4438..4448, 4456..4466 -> 8.6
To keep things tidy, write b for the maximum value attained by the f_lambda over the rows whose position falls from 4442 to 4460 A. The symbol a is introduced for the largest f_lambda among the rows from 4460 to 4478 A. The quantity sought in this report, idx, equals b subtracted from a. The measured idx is -0.14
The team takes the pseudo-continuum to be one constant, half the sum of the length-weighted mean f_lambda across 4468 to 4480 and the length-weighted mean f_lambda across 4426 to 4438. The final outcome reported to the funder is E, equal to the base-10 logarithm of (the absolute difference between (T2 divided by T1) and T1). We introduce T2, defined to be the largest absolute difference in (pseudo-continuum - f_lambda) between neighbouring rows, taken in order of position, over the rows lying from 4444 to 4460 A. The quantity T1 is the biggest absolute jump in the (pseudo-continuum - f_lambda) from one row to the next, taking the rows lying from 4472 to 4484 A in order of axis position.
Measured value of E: -0.3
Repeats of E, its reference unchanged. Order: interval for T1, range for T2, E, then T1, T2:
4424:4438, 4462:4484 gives 0.3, 0.29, 0.63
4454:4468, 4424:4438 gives -0.5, 0.71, 0.29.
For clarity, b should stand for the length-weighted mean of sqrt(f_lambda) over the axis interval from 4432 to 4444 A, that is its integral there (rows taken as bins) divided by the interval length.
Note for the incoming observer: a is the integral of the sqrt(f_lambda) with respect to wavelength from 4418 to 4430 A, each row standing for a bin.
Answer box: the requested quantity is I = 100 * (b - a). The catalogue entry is -1741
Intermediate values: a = 19.0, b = 1.59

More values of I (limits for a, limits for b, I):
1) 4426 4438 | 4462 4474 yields -1752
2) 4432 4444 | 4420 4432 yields -1753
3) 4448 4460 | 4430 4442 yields -1708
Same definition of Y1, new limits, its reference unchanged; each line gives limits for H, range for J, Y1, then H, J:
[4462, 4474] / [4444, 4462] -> 2.6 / 0.06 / 0.16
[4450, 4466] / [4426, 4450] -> 0.4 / 0.16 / 0.07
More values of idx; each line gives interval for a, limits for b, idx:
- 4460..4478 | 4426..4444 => 0.24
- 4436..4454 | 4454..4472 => 0.25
